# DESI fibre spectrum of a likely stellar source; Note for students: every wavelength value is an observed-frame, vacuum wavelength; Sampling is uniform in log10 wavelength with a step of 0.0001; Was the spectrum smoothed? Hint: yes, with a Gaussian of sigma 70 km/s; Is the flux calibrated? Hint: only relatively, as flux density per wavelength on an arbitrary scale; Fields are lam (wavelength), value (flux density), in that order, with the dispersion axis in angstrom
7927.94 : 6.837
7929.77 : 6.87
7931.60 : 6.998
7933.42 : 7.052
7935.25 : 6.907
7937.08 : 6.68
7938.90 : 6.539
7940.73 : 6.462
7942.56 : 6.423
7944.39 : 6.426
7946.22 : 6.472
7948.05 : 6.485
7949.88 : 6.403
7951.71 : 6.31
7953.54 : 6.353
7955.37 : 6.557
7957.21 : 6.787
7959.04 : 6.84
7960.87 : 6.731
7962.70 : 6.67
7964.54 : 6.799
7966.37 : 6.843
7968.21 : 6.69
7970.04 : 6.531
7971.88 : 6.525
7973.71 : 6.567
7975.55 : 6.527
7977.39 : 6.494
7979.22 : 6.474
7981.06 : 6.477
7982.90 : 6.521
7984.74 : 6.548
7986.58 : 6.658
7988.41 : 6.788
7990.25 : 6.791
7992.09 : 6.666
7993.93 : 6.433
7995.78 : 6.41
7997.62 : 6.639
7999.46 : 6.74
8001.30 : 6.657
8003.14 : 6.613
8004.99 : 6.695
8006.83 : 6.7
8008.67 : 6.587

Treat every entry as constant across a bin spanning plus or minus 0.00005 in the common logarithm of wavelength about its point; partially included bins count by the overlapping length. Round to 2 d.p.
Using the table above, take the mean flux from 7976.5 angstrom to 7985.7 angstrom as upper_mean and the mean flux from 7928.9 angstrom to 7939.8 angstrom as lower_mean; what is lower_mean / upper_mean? 1.05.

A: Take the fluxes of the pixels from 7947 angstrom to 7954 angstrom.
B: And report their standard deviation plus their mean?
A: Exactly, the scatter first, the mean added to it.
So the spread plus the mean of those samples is 6.5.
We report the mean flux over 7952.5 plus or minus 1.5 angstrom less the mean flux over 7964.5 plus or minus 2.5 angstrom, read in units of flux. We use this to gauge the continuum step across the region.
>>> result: -0.44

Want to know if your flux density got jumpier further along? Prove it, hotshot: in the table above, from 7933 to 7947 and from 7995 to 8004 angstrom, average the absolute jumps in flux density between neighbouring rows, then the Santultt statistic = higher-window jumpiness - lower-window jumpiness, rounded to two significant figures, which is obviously 0.017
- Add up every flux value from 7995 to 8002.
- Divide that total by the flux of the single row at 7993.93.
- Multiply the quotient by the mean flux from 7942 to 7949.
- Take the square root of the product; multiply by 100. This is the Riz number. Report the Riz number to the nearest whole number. 515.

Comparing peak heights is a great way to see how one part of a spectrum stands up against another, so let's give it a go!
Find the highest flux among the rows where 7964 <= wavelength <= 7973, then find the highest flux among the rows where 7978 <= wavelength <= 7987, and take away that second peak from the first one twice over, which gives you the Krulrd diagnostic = -6.47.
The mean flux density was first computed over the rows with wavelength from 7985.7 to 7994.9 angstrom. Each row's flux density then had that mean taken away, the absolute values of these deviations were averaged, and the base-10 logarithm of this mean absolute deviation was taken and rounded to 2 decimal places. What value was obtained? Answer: -1.01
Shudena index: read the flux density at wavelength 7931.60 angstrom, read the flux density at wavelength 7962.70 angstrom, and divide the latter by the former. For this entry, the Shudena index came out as 0.95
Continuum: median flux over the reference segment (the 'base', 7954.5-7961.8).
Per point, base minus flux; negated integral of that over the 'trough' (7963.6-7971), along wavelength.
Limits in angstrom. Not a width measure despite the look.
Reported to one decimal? -0.3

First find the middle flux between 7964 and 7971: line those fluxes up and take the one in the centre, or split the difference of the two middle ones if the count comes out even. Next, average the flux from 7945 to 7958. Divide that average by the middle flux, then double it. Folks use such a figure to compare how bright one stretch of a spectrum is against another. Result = 1.92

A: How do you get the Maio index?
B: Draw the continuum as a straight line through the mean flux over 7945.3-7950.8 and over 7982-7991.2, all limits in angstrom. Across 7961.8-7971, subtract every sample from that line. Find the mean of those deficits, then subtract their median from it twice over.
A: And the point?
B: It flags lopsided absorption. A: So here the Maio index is 0.12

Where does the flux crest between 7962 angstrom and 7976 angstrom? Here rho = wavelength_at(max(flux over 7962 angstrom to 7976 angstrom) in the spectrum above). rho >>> 7966.37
